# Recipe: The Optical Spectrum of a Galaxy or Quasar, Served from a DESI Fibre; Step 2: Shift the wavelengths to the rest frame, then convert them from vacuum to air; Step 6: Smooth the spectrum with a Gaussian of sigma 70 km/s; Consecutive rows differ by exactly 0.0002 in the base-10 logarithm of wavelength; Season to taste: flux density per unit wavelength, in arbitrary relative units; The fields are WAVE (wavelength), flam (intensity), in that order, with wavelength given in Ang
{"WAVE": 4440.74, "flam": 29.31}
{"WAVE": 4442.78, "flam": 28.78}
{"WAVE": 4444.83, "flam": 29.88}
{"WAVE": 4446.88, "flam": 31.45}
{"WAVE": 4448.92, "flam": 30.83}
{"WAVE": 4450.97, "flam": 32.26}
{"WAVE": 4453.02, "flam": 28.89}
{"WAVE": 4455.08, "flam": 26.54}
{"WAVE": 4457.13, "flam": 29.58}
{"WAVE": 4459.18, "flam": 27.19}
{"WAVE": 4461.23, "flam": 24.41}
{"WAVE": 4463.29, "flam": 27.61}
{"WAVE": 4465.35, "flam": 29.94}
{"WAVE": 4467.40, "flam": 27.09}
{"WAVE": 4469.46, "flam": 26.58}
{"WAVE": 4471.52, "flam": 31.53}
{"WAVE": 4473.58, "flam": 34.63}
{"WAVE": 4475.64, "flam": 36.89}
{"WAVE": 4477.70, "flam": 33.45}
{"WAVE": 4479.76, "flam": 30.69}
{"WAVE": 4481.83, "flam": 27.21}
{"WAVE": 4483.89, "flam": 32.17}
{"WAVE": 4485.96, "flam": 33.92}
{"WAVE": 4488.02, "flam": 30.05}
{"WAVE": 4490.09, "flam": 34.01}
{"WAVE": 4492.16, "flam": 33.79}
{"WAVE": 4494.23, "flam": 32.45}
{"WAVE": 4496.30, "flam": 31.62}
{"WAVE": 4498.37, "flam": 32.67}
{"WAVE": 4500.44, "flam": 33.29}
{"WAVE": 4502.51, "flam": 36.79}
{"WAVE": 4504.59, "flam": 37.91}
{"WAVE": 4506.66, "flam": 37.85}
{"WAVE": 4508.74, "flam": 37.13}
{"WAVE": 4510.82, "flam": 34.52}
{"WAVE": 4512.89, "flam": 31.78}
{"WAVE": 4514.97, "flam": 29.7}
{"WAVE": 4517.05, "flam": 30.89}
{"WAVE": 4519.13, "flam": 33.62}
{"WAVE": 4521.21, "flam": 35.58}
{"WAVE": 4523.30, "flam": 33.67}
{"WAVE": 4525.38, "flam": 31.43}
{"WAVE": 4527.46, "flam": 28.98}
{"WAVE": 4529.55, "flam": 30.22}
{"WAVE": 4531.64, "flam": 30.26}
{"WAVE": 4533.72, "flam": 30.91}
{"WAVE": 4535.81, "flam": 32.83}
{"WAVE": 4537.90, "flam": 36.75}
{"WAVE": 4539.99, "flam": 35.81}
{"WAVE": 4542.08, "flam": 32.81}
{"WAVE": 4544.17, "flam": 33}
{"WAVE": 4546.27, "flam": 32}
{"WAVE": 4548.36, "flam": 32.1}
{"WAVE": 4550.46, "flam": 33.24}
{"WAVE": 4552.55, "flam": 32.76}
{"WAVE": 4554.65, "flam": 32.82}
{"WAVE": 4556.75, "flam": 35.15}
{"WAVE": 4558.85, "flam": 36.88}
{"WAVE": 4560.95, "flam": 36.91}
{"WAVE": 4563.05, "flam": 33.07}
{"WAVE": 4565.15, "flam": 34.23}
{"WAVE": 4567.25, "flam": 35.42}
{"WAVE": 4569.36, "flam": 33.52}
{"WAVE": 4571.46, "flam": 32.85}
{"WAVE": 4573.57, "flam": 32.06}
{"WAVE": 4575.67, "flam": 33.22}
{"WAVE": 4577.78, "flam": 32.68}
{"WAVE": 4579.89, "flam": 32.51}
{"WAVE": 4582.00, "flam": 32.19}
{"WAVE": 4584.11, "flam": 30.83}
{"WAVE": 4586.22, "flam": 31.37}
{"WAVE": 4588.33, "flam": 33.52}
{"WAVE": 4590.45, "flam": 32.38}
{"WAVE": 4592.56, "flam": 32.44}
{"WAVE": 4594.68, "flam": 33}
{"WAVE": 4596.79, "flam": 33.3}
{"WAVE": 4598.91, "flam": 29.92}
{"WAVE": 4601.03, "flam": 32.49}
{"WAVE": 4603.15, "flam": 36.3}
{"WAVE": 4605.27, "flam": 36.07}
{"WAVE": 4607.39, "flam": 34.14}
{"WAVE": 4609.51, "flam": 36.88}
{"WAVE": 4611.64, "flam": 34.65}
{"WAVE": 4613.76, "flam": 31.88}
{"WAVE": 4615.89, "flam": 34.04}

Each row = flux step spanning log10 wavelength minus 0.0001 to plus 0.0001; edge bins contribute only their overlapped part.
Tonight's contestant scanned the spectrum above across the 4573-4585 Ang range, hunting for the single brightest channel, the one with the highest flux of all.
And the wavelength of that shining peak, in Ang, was 4575.67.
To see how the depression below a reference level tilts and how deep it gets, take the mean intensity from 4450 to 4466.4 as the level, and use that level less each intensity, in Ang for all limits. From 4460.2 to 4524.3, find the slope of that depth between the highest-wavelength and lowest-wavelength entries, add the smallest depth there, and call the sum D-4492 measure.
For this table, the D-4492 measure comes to -9.8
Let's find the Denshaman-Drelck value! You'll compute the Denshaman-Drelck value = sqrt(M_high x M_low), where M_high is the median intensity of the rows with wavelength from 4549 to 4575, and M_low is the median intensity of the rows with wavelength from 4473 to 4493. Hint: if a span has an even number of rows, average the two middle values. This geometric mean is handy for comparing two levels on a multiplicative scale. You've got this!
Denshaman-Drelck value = 33.5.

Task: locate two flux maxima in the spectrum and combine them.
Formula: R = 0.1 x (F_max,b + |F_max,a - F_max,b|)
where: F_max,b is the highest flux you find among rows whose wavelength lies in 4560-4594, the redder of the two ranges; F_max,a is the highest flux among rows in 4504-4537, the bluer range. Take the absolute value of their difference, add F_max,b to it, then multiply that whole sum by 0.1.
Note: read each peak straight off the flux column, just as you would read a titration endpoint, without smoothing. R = 3.79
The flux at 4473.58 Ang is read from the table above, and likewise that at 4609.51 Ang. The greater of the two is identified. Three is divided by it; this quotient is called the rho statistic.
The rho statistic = 0.081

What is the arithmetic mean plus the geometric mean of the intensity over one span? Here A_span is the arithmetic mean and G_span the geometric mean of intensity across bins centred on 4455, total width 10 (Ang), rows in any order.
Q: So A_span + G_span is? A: 57.7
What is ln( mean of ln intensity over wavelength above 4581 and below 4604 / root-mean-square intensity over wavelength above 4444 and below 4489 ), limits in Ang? -2.16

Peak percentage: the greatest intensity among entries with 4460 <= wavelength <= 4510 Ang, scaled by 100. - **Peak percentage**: 3791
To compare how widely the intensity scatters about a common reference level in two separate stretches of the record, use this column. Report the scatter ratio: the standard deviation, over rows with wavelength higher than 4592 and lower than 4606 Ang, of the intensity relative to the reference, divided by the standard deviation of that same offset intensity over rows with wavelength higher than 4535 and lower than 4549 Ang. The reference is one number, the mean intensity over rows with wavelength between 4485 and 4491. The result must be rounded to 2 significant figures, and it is 1.2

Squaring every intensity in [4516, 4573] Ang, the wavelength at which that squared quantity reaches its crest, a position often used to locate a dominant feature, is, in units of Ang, 4560.95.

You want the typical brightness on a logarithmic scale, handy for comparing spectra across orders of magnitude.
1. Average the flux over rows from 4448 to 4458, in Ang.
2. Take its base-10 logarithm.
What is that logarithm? 1.47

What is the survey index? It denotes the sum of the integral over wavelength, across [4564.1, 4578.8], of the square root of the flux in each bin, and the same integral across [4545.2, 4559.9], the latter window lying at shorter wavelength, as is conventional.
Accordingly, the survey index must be 170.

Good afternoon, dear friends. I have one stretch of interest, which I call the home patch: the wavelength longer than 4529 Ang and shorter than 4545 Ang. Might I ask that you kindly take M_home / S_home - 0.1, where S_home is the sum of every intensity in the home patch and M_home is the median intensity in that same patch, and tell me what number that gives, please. 0.0250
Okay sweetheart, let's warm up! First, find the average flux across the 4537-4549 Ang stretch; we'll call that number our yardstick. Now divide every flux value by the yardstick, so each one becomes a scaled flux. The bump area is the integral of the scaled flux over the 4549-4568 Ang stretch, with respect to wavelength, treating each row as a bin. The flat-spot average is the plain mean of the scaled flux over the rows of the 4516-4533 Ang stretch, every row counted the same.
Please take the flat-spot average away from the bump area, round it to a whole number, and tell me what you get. 18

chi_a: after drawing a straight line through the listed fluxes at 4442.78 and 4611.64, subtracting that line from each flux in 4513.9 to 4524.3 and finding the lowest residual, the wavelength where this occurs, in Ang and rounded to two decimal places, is 4514.97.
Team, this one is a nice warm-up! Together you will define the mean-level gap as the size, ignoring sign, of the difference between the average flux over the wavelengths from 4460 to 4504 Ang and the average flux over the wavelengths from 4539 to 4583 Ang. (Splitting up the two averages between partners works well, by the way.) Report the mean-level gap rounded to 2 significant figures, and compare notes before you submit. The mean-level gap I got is 2.1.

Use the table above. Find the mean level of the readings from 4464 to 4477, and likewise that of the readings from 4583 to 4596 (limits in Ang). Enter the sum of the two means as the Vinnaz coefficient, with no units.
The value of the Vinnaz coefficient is 63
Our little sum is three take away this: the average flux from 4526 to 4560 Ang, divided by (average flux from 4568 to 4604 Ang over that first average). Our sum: -30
